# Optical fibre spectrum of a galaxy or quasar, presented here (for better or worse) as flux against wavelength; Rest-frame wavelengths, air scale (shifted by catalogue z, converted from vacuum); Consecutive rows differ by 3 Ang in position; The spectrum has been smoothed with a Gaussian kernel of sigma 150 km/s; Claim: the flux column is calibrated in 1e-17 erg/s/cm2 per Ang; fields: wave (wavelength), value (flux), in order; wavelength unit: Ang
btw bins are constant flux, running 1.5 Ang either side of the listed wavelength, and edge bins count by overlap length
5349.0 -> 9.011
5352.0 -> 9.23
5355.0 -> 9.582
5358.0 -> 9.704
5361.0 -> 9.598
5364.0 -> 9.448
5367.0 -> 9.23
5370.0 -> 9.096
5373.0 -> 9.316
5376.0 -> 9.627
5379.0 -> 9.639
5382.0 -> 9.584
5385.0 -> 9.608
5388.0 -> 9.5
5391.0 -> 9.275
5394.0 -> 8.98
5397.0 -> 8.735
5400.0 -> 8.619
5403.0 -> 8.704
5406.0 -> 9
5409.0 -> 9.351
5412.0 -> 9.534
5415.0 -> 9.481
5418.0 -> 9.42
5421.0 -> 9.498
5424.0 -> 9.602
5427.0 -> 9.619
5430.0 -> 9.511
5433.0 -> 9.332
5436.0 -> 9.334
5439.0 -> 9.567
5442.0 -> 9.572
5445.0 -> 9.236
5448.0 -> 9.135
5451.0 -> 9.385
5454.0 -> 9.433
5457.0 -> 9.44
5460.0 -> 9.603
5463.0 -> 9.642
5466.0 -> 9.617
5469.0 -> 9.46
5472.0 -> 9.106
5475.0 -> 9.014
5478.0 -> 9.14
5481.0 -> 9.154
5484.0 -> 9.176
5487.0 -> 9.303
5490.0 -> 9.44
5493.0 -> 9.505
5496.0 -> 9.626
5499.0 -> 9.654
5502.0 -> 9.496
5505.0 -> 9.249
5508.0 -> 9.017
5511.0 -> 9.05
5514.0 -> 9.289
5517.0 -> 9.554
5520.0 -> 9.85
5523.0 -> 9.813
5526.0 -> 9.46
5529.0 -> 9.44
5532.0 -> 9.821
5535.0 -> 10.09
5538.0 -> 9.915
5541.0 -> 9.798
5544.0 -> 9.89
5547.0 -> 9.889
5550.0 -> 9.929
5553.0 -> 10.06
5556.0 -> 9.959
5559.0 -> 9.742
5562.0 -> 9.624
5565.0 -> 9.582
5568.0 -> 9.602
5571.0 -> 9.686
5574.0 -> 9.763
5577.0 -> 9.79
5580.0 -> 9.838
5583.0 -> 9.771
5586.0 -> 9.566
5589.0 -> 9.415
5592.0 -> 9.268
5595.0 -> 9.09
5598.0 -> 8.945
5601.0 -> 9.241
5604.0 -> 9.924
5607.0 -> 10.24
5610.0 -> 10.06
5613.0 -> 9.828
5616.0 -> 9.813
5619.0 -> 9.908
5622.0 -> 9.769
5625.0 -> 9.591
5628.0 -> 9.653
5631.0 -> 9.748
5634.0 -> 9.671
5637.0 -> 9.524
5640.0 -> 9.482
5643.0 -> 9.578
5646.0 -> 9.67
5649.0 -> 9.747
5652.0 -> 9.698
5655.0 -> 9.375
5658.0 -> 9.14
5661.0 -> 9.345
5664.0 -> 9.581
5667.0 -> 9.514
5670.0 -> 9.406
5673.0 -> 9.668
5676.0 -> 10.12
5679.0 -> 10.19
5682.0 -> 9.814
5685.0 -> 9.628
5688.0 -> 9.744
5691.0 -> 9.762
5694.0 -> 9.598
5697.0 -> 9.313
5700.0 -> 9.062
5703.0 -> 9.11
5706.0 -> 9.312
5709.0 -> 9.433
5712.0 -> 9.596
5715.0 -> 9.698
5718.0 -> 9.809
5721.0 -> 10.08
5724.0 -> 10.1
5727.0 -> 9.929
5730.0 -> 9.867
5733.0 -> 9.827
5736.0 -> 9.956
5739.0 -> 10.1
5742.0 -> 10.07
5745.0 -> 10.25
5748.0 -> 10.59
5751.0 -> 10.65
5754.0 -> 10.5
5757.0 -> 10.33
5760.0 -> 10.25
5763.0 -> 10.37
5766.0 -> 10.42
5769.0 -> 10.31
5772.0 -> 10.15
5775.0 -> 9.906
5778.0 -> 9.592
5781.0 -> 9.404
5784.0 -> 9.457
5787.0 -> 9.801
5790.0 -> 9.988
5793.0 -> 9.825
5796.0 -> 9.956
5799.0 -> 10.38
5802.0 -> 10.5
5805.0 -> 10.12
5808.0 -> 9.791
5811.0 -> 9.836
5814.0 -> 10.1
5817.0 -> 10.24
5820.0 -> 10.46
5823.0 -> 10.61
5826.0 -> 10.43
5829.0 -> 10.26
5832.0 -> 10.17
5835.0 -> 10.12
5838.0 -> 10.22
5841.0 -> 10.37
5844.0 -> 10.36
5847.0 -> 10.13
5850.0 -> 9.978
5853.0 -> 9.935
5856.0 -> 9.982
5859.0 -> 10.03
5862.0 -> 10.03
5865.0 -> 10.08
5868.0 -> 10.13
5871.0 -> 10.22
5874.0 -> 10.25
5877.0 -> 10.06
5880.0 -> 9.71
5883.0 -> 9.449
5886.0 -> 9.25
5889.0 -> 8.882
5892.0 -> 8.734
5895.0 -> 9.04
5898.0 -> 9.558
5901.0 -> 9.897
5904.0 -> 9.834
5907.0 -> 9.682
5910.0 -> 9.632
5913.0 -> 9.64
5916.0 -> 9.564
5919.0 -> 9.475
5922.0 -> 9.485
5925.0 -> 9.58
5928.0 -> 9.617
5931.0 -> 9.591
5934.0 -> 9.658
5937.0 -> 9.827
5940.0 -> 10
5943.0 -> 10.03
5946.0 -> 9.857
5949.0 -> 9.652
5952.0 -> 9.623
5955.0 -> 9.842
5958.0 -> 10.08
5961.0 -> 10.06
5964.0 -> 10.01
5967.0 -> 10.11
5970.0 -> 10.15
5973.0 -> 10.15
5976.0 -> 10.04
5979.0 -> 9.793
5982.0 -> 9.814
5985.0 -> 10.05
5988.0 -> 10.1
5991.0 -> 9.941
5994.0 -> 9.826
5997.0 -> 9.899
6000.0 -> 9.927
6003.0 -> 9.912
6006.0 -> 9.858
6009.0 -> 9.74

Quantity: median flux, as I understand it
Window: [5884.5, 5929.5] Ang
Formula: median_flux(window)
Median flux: 9.6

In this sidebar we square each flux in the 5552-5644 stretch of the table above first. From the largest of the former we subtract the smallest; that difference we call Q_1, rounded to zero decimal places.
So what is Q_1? 25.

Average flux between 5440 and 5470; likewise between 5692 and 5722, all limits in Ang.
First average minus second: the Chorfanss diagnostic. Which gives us 0.0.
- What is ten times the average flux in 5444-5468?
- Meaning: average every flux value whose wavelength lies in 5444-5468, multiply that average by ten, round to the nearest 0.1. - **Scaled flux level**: 94.4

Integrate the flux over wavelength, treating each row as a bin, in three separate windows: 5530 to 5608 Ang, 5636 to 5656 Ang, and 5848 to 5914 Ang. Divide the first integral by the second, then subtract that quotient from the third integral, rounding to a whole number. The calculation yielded 638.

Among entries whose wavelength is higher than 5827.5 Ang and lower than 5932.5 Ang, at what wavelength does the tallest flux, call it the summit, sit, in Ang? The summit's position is 5841.0 Ang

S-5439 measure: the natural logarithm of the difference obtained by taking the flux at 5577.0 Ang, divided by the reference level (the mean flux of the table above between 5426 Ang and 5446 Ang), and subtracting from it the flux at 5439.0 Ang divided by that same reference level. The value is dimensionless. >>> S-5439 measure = -3.75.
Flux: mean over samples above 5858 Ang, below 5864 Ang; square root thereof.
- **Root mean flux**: 3.17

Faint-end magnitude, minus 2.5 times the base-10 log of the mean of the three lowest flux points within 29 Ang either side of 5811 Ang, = -2.47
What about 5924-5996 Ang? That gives -2.46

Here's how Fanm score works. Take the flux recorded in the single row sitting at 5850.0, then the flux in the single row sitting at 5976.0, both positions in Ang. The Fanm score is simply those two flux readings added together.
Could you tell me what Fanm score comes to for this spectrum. 20.0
